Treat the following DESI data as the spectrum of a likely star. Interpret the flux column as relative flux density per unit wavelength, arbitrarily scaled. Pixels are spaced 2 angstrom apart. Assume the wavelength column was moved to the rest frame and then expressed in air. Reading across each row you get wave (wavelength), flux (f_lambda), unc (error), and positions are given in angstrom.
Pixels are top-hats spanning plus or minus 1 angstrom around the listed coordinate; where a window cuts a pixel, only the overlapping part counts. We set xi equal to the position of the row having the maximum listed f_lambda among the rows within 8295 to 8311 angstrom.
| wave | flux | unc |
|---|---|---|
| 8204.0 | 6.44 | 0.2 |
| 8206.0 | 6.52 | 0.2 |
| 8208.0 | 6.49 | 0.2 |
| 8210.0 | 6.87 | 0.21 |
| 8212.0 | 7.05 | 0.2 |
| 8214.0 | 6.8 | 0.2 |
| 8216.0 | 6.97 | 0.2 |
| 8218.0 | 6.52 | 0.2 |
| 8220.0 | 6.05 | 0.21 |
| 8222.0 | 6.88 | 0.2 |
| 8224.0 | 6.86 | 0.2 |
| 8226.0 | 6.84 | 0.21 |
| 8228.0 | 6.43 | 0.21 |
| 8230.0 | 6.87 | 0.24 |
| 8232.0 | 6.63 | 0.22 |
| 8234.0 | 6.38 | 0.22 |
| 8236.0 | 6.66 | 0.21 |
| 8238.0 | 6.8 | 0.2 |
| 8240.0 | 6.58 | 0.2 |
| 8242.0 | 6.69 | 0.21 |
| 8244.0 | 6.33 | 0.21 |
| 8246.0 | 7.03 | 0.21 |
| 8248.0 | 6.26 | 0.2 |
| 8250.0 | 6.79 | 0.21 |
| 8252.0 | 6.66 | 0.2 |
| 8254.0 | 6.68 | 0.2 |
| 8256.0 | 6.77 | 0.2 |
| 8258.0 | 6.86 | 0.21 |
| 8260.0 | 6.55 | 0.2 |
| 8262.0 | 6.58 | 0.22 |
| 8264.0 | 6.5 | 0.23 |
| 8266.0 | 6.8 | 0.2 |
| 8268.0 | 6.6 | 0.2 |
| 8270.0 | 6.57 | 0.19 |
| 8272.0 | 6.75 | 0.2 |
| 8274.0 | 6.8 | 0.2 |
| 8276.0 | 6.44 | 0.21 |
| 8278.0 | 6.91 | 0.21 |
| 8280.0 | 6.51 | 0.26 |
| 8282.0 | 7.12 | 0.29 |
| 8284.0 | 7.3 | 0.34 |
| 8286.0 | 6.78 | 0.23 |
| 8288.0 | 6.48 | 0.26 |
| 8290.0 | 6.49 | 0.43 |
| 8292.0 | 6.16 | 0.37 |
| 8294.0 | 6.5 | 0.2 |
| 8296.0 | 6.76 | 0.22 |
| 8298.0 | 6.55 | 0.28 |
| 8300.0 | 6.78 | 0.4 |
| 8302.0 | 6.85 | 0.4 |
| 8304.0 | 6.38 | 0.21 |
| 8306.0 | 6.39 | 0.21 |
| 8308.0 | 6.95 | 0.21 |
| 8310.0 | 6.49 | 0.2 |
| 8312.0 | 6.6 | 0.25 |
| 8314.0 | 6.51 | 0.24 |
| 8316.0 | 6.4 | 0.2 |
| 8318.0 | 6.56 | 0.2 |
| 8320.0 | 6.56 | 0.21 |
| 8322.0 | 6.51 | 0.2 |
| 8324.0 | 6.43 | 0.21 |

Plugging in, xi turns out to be 8308.0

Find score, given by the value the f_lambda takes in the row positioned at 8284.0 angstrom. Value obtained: 7.3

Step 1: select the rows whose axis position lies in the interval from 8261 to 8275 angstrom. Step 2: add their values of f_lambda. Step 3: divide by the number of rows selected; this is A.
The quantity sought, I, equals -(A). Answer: -6.66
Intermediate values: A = 6.66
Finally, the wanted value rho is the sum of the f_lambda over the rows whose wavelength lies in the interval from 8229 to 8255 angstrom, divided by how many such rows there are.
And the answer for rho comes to 6.643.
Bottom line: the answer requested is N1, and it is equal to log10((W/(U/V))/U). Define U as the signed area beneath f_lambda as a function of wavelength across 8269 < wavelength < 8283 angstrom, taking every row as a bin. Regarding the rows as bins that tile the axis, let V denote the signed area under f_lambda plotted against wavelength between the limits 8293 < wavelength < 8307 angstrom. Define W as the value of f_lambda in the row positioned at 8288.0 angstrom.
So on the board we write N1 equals -1.2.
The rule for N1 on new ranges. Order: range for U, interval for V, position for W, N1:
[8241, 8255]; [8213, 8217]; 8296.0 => -1.7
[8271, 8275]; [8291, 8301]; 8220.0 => -0.3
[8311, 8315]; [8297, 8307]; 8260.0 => -0.2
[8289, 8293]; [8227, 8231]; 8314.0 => -0.6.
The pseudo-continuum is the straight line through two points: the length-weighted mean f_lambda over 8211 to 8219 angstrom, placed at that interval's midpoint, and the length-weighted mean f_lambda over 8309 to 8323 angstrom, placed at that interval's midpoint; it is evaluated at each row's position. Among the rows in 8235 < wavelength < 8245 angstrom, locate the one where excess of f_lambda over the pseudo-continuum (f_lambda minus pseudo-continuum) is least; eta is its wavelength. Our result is 8244.0 angstrom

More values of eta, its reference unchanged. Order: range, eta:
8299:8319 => 8304.0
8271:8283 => 8276.0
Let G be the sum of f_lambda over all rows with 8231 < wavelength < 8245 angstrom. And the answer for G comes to 46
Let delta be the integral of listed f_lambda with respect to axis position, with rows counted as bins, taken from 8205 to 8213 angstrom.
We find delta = 53.9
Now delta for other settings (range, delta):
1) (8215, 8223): 52.8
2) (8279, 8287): 55.4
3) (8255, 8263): 53.5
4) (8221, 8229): 54.0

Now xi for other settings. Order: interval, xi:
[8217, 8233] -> 8222.0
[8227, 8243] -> 8230.0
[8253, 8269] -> 8258.0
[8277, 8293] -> 8284.0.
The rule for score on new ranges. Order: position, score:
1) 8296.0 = 6.76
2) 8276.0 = 6.44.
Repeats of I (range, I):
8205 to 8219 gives -6.75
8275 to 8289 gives -6.79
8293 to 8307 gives -6.60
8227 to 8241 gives -6.62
